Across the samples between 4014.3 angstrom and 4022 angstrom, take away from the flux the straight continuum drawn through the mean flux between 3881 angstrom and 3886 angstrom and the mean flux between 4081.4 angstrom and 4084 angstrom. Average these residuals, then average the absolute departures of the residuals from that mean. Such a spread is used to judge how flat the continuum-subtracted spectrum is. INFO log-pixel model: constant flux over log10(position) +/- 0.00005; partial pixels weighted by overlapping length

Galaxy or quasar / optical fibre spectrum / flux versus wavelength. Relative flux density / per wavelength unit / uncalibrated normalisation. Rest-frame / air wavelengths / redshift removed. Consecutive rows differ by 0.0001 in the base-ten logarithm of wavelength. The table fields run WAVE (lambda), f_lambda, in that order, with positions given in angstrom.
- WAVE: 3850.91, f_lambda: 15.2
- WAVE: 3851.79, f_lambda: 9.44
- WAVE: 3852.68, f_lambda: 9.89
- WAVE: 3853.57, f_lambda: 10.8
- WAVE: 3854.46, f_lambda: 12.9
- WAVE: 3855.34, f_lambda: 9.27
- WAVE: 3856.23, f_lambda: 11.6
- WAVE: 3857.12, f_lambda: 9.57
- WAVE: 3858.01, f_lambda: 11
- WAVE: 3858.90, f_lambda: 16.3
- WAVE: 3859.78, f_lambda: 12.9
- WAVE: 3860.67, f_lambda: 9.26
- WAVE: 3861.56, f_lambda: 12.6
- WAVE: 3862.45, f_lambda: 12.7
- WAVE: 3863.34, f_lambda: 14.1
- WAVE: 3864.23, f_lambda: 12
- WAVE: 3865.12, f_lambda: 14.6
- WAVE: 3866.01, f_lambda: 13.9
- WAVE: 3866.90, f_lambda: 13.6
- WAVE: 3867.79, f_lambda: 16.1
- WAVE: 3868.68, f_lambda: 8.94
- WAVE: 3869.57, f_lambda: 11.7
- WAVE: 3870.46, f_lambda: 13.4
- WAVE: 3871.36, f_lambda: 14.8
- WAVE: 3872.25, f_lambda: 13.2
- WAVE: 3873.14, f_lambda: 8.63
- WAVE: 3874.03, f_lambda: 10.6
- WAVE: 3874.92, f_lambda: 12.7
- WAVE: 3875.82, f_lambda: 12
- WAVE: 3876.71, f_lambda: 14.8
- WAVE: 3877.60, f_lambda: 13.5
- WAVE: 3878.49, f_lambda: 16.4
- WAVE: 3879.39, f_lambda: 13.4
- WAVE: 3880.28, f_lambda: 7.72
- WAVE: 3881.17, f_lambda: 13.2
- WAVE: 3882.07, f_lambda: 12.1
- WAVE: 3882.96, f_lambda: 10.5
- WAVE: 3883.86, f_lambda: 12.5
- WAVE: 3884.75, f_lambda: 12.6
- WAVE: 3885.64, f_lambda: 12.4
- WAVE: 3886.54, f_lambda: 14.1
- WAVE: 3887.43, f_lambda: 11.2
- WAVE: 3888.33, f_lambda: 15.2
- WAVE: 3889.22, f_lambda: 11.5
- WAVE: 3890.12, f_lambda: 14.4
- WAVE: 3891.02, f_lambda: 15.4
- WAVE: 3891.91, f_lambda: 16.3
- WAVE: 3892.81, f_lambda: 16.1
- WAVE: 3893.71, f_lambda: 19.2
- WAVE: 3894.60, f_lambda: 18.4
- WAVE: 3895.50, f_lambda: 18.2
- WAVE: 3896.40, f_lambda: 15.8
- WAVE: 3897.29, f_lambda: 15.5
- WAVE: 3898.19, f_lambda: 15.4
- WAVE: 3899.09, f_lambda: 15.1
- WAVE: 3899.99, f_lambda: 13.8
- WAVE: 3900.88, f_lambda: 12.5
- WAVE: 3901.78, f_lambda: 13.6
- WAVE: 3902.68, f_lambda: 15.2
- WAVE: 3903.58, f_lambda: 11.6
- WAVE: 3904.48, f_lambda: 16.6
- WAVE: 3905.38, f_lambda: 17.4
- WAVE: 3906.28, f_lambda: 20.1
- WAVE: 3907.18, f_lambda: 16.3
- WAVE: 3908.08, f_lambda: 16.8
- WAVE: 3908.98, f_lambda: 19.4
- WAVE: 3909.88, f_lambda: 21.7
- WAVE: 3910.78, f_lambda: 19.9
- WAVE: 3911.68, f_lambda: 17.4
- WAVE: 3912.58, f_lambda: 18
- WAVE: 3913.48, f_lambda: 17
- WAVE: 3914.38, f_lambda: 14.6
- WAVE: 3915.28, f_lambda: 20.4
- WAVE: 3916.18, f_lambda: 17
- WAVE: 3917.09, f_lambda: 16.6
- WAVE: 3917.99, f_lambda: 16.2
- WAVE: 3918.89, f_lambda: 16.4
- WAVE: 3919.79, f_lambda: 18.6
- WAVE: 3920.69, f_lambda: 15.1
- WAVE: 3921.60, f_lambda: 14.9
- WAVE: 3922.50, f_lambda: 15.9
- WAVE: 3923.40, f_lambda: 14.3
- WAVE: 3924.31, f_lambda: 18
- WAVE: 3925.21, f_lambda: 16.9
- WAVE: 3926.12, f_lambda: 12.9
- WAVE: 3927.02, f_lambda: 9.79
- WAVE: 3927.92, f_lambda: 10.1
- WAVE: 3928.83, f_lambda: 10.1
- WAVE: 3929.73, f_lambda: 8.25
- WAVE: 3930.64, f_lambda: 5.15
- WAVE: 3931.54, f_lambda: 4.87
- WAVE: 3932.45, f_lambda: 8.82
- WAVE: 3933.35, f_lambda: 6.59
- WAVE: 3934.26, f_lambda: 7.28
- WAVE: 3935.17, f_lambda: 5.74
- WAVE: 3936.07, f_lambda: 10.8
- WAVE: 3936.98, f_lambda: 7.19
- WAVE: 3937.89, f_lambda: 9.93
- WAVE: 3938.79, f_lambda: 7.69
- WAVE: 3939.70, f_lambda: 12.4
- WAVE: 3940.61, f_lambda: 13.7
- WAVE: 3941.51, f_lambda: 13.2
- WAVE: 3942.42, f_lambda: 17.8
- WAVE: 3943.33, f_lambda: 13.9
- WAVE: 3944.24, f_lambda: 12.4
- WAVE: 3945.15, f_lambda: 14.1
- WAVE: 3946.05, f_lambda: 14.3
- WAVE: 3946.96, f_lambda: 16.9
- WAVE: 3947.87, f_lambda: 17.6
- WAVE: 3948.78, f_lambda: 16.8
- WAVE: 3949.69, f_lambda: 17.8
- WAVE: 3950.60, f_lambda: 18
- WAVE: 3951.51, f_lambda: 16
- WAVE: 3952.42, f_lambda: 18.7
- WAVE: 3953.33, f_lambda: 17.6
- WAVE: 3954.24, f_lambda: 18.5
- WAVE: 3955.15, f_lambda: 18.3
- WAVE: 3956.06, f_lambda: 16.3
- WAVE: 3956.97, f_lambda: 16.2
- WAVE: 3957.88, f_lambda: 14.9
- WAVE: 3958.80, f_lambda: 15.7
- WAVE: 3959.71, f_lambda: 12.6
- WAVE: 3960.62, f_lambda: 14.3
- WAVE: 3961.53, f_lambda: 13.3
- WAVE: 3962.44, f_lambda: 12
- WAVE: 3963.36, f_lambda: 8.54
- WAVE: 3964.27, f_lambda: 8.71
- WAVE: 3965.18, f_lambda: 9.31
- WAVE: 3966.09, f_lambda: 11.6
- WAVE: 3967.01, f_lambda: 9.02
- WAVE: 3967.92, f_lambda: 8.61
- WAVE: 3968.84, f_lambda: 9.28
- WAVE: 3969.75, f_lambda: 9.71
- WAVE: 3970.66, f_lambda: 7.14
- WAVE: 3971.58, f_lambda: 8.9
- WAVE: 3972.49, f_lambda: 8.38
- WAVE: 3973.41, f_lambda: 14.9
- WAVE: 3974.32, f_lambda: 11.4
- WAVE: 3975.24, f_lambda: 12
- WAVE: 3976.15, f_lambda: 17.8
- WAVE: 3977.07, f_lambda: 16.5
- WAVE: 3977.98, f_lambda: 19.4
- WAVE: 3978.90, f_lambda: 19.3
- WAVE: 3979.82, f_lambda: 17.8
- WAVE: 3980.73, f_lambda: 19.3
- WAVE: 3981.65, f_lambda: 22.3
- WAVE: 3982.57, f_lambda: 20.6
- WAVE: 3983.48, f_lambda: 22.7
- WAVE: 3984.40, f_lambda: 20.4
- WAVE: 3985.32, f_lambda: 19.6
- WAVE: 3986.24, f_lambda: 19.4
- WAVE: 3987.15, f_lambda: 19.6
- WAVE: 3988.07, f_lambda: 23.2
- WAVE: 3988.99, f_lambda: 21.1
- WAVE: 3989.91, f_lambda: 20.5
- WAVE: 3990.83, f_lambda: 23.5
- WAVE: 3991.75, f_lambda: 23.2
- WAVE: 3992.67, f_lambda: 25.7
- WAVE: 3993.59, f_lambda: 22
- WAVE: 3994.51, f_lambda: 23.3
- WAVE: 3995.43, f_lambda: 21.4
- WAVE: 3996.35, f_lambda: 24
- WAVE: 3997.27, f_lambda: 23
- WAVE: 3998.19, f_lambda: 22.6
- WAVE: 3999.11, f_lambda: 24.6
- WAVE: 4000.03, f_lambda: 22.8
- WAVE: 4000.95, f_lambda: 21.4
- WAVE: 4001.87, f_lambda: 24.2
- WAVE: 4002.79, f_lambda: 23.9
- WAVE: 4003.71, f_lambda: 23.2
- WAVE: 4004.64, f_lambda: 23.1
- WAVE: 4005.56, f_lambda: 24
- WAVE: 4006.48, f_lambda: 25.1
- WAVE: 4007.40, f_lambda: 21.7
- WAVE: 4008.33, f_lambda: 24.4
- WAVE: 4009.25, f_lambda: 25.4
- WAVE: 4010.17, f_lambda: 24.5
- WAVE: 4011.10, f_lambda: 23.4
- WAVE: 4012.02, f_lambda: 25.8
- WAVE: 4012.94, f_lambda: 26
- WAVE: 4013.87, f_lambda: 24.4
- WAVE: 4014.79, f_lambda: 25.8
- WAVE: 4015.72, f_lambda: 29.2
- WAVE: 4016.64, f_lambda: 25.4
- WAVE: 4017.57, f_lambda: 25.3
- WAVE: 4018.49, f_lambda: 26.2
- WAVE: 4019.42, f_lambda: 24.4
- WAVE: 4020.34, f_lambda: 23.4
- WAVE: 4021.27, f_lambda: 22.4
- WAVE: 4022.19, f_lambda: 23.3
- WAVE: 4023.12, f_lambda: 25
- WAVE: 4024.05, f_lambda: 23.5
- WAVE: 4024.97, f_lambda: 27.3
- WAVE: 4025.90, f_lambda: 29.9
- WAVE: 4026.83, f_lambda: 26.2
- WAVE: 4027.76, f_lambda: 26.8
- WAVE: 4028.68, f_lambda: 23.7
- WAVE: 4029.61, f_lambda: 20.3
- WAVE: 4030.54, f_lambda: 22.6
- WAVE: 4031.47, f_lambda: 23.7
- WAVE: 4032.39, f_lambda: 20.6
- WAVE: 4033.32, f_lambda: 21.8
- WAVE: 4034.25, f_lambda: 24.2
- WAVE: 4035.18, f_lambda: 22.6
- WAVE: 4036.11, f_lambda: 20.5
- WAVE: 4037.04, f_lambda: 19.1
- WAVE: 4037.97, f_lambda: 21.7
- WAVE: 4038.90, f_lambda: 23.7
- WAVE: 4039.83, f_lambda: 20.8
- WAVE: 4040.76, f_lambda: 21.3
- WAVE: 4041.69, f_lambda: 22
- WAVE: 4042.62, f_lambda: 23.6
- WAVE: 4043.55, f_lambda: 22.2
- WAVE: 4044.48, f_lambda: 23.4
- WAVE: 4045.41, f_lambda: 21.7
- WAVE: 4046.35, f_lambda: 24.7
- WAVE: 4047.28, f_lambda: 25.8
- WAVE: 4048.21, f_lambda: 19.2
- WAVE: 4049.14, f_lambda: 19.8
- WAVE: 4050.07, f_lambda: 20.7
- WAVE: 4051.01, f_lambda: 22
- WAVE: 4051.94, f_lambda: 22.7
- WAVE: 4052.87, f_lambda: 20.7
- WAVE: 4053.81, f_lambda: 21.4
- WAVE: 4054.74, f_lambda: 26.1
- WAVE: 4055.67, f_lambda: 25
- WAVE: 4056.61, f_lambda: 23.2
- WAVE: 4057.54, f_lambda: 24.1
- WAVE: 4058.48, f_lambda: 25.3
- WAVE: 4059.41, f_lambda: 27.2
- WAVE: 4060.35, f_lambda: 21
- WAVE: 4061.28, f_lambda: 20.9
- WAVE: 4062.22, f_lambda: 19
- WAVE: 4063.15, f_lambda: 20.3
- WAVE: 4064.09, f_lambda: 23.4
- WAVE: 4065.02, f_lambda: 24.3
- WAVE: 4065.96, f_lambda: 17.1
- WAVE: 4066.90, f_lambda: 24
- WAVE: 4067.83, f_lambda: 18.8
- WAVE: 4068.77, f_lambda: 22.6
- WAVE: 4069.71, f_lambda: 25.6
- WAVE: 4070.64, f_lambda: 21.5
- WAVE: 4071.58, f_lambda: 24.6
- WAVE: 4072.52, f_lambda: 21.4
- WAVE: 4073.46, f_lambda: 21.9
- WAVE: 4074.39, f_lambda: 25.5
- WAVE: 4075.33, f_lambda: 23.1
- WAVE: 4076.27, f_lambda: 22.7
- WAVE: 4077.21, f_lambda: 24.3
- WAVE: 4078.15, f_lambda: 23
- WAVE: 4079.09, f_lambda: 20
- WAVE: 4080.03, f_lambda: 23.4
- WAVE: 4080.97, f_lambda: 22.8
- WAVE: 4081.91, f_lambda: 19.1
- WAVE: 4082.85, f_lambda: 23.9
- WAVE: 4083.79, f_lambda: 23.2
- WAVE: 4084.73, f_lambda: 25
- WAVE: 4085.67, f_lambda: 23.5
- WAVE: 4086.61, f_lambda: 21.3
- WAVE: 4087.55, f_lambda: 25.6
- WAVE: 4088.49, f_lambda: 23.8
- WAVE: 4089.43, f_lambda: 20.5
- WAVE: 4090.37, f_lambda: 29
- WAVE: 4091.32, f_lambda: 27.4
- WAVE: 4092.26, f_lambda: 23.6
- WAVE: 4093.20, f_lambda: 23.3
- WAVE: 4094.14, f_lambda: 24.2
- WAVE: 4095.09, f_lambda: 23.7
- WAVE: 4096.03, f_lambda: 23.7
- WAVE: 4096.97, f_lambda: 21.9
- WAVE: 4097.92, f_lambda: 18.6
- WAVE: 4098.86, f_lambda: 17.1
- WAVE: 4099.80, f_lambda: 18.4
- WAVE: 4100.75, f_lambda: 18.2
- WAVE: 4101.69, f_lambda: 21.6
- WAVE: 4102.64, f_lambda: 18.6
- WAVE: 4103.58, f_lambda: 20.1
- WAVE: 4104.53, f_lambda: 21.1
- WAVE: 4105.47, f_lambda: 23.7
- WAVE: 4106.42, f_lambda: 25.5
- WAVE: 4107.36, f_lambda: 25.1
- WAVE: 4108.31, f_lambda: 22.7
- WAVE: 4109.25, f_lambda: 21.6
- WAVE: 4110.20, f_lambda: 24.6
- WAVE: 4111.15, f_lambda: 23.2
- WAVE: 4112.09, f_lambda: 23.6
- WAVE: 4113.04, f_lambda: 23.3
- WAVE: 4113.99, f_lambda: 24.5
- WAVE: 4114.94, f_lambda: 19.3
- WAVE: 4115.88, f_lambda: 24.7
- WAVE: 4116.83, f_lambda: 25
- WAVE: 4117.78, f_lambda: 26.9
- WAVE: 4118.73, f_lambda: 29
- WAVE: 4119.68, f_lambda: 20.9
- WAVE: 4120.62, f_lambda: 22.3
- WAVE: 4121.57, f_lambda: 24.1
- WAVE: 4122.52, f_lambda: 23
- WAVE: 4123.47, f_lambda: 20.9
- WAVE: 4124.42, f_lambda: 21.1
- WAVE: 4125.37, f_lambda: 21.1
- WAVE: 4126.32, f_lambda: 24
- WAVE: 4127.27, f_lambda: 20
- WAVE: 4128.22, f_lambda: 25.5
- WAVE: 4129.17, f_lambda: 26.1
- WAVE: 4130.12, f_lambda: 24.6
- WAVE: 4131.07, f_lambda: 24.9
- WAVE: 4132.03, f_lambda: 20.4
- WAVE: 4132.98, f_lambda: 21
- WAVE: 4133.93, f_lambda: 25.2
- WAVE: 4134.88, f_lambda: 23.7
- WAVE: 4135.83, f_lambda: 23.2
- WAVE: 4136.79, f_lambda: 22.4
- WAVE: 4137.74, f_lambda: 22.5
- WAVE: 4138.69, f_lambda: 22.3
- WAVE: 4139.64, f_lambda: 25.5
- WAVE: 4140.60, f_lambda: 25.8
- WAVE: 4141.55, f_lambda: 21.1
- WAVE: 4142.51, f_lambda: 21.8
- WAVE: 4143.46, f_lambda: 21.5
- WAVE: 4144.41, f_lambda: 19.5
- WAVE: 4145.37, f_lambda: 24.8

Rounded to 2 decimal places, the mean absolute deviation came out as 1.48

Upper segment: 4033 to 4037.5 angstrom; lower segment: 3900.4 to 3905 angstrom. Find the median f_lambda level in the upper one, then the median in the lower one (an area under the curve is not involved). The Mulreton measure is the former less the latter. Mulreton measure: 8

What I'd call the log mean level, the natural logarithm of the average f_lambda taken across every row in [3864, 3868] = 2.64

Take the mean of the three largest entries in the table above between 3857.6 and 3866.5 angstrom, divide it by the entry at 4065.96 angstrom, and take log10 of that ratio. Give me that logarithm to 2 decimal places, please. -0.06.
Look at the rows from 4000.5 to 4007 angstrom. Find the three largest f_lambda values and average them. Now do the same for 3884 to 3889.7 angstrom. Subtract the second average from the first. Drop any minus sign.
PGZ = 10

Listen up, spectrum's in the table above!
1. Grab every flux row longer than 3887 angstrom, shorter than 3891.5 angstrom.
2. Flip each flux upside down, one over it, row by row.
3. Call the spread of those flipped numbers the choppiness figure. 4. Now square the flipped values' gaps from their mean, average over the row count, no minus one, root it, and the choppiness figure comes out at 0.011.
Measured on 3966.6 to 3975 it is 0.019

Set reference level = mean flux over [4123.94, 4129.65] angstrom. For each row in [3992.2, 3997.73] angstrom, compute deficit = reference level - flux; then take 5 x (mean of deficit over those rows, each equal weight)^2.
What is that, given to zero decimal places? 0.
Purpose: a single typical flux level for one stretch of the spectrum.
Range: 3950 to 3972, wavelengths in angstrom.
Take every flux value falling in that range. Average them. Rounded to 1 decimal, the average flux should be 13.1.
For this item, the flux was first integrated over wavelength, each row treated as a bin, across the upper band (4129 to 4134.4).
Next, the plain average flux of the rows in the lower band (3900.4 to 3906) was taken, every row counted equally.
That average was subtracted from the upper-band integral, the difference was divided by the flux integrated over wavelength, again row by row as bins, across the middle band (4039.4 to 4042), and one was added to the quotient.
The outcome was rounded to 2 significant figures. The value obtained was 3.0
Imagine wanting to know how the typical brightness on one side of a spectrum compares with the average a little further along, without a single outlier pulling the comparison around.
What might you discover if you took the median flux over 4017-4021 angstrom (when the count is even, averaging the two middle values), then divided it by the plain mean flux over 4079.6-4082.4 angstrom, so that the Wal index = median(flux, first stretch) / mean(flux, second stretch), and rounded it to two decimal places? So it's 1.14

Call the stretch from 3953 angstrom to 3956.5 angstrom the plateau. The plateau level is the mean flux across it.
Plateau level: 18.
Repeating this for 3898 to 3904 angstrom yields 14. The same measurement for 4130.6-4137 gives 23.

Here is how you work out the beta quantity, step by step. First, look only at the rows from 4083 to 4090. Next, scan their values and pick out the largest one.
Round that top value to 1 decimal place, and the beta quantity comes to 25.6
